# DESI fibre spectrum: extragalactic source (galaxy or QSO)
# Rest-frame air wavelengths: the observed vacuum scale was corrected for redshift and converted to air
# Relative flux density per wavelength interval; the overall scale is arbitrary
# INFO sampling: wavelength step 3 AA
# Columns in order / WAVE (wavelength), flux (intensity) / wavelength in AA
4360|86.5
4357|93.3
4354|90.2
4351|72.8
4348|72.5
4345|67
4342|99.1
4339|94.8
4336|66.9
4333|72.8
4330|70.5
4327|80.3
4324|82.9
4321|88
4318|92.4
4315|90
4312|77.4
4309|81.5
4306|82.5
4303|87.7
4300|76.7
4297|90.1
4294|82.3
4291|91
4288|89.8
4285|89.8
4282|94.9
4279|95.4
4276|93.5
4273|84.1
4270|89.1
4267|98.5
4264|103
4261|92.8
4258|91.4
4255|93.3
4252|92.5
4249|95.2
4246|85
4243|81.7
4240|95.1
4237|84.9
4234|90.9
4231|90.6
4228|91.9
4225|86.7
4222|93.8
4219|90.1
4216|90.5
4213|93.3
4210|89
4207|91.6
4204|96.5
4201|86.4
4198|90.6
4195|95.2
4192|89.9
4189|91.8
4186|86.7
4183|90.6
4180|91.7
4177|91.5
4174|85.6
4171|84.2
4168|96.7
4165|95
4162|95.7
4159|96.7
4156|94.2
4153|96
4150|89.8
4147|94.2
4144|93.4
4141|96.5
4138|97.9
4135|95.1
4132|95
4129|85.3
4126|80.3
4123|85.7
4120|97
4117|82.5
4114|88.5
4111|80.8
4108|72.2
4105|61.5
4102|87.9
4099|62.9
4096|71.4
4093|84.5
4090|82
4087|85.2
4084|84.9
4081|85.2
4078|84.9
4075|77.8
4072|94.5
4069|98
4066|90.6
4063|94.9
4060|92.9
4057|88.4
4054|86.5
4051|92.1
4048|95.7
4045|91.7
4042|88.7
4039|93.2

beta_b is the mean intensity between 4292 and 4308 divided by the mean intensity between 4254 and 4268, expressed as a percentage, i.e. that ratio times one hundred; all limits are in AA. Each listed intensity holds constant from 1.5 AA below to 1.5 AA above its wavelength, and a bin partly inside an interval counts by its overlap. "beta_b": 88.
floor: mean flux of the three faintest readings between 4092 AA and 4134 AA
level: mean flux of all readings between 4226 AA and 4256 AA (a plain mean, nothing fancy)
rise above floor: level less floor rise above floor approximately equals 25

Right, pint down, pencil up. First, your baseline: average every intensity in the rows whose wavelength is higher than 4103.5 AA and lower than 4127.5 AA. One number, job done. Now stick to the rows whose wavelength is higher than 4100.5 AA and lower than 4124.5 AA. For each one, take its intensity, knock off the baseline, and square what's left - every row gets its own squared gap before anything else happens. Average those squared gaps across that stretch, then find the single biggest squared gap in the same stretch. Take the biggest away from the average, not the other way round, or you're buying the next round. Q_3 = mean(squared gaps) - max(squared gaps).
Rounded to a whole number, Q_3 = -278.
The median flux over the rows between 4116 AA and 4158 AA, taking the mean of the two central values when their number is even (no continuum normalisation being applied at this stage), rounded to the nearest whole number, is 94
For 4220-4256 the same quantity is 91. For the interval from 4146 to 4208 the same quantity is 92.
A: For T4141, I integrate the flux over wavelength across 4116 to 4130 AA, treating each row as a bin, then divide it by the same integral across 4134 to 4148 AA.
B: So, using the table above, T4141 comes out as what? 0.90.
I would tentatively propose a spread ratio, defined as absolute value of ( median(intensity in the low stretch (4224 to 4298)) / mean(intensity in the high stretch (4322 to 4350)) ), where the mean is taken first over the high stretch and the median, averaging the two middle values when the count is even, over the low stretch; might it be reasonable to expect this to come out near 1.16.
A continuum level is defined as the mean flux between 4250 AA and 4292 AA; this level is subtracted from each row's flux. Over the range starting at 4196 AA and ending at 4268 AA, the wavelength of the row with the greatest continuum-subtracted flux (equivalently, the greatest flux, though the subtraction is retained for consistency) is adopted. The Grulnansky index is 4264 AA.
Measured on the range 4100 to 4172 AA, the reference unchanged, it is 4138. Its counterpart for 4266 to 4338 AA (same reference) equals 4267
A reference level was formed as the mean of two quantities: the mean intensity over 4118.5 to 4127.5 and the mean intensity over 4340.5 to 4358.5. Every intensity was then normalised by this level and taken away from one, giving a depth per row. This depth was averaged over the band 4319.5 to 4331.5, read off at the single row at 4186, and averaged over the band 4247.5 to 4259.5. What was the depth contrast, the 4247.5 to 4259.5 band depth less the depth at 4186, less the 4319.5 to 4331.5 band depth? -0.13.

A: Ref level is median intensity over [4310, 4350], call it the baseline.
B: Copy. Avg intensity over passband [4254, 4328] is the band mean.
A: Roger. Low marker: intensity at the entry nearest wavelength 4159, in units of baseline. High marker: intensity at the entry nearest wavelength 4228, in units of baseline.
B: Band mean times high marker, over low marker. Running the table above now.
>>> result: 84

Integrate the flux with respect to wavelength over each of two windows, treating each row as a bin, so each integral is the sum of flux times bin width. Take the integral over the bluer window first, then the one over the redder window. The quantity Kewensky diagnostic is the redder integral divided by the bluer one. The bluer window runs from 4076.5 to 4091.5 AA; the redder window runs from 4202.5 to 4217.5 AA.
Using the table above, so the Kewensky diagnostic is 1.09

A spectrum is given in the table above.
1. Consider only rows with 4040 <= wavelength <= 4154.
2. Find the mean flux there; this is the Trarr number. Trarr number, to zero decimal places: 87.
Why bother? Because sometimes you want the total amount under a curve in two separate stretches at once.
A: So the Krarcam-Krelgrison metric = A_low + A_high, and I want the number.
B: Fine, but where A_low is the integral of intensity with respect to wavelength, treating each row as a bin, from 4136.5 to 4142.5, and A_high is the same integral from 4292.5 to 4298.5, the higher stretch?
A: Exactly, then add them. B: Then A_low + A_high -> 1100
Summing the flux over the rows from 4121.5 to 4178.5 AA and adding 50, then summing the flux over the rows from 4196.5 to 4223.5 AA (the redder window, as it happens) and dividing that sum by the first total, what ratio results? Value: 0.5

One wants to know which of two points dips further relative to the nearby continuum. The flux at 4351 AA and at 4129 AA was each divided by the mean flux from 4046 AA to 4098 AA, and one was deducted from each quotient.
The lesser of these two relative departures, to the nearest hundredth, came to -0.17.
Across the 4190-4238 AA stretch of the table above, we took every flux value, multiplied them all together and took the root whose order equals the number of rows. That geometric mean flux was 91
